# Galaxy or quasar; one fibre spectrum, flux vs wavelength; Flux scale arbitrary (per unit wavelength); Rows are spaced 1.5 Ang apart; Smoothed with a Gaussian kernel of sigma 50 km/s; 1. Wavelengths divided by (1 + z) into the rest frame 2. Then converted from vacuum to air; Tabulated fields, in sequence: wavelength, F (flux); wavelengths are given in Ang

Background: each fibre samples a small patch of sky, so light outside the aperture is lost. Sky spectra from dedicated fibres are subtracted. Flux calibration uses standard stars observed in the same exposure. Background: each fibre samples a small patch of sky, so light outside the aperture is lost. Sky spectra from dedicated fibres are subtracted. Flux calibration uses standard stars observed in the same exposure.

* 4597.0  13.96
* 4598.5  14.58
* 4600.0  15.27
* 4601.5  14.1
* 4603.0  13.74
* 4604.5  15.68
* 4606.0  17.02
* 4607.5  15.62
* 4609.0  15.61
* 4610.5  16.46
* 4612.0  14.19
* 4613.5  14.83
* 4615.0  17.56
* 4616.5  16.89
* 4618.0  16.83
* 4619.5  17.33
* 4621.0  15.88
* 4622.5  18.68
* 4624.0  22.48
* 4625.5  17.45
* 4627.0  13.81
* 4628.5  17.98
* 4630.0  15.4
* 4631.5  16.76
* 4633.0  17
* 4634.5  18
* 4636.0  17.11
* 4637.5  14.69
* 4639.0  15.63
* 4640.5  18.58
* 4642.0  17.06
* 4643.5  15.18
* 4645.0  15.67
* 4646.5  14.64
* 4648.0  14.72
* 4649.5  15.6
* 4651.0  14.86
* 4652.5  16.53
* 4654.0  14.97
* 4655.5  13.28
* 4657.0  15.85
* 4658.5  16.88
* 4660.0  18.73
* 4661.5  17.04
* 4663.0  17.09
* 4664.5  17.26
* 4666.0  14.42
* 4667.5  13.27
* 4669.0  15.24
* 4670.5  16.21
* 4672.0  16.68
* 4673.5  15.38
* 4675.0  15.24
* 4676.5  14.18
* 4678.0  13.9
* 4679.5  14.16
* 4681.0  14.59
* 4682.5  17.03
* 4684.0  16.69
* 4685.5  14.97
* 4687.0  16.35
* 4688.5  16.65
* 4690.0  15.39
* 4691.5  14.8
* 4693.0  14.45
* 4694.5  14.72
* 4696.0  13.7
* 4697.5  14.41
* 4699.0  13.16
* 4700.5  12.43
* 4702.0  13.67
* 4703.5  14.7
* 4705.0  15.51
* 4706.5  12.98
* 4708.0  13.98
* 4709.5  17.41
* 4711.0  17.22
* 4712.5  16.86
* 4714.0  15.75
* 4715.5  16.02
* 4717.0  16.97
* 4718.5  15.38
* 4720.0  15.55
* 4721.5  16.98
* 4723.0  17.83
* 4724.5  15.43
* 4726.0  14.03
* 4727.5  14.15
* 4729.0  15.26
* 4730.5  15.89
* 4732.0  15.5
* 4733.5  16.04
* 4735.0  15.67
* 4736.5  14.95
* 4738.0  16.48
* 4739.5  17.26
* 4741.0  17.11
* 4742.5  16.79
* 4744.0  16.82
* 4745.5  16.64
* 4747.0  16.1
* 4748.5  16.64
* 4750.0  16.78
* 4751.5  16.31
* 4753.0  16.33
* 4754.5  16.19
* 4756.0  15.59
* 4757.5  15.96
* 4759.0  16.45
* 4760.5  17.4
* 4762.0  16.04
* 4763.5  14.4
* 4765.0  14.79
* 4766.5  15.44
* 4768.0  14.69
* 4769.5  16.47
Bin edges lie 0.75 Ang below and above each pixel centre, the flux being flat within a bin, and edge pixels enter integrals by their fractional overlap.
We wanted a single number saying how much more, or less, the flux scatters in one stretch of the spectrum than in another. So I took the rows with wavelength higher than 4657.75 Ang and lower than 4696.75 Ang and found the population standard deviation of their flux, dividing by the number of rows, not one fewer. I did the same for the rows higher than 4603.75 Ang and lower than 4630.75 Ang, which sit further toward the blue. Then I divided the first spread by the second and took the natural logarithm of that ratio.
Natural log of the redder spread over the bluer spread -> -0.35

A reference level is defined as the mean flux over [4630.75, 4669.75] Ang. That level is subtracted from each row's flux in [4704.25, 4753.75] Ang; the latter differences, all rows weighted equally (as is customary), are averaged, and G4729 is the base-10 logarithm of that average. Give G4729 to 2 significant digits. -1.8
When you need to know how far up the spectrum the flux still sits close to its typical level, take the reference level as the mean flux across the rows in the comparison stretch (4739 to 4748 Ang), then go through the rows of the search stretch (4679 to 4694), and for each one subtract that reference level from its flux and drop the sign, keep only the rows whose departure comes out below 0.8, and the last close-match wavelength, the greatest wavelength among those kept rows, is 4688.5 Ang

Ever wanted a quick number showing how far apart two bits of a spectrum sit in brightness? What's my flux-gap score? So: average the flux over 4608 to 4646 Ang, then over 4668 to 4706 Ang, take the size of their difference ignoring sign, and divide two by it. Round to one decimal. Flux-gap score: 1.2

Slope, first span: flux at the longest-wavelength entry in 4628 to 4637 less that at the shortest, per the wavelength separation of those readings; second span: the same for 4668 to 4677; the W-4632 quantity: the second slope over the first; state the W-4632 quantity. 1.2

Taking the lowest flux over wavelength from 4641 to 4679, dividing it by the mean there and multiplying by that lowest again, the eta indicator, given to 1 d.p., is 11.3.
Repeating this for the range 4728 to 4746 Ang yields 13.8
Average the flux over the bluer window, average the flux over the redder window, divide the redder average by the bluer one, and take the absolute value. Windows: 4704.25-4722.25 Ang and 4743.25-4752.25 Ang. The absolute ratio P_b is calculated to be 1.04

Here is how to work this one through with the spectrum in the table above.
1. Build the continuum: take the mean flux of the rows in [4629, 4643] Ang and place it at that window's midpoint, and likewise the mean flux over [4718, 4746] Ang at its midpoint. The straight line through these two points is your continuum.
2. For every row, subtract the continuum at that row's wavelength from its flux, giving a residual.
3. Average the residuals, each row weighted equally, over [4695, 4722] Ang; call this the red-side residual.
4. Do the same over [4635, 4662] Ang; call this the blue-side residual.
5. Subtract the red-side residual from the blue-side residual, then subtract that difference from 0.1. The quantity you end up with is -0.3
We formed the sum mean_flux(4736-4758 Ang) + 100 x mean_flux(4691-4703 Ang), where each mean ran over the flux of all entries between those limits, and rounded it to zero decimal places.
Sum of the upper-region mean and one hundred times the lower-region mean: 1408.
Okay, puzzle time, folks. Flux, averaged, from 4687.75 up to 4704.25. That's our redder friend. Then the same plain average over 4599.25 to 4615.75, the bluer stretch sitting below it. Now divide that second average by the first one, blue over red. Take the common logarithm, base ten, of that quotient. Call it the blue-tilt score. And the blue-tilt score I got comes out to 0.032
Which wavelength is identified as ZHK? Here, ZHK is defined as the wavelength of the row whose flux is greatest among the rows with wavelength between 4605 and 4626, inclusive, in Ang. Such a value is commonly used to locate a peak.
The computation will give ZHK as 4624.0 Ang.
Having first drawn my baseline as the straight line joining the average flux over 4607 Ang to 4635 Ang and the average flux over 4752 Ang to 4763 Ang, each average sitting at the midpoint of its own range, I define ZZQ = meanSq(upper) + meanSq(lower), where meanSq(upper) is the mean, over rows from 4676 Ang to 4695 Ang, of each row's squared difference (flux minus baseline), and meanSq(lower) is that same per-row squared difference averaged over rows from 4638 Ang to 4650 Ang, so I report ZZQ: 5.0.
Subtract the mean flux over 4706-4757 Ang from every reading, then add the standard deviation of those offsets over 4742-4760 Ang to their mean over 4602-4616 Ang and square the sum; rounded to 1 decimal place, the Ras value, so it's 0.0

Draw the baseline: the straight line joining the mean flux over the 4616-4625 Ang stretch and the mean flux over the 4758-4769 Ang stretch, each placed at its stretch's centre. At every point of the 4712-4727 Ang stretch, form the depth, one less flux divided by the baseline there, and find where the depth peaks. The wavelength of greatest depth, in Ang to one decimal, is 4726.0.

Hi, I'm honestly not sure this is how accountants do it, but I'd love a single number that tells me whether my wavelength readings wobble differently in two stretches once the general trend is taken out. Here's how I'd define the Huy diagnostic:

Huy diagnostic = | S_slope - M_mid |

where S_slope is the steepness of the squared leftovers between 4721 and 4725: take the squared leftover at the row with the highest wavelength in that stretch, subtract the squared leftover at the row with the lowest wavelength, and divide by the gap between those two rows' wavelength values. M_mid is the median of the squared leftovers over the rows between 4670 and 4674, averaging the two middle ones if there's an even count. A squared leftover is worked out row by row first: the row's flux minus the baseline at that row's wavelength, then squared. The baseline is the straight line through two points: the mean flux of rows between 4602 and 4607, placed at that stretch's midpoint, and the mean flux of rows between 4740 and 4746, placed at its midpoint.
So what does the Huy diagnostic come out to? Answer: 0.17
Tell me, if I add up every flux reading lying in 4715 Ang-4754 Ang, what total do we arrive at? 419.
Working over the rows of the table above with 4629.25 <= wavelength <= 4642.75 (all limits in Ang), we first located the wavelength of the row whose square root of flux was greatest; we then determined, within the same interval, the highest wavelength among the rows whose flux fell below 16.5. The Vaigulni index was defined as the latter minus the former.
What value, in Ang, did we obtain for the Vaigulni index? -1.5 Ang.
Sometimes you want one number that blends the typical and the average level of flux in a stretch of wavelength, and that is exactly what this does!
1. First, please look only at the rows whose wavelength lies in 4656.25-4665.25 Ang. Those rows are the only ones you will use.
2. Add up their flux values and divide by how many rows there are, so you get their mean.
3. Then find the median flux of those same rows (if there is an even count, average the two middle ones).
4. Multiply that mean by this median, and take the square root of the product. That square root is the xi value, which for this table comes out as 17.1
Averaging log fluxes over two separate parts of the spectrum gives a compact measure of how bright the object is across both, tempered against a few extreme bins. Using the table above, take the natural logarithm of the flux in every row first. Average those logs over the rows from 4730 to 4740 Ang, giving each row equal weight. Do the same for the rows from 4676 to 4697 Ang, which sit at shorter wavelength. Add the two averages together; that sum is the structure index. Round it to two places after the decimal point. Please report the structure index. 5.48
